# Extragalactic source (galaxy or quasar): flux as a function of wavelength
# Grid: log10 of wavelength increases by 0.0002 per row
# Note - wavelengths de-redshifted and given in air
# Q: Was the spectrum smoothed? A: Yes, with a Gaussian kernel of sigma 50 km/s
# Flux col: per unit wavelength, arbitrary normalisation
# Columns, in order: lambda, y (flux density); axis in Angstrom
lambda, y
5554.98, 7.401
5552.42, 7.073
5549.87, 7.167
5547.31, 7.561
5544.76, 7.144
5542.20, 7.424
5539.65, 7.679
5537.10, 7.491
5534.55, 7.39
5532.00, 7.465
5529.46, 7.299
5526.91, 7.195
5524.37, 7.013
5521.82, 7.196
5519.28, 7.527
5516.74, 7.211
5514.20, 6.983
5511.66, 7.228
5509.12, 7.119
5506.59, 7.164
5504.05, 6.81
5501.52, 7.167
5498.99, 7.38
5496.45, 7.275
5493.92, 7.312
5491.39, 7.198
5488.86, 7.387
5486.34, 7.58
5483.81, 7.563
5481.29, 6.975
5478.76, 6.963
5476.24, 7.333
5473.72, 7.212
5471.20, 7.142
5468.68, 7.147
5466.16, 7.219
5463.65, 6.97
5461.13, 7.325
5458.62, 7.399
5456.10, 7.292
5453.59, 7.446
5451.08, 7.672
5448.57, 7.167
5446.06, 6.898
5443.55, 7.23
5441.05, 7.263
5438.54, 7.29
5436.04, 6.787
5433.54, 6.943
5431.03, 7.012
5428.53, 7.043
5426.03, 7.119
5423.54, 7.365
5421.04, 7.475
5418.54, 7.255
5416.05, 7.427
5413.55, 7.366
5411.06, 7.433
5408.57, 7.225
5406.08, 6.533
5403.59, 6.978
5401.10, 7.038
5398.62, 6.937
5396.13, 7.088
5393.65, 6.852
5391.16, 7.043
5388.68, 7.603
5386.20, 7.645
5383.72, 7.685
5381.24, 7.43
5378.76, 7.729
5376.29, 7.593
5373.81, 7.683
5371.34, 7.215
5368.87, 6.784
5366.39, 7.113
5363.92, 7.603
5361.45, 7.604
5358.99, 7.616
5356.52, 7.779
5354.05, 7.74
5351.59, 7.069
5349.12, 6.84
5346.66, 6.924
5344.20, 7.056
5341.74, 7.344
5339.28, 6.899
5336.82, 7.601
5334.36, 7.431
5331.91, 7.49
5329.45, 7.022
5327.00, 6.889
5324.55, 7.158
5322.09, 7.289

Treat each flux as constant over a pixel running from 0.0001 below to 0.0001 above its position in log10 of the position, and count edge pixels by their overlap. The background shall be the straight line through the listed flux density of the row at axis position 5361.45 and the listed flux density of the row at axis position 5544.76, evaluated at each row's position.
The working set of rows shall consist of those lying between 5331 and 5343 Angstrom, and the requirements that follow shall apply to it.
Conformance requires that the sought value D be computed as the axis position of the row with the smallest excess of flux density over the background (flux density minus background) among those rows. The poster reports 5339.28 Angstrom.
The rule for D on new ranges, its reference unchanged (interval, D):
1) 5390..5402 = 5393.65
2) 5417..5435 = 5433.54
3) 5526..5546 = 5544.76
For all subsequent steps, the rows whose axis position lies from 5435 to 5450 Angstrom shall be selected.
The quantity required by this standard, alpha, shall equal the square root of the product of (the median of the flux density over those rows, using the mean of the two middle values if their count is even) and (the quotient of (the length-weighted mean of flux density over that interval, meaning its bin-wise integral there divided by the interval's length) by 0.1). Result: 22.6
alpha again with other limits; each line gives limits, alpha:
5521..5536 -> 22.9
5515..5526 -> 22.8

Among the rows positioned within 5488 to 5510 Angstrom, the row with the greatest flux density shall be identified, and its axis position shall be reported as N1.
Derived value 5488.86 Angstrom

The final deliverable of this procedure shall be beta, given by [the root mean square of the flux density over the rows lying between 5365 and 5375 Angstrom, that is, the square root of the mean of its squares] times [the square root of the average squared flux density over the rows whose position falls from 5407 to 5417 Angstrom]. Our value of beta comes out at 53.1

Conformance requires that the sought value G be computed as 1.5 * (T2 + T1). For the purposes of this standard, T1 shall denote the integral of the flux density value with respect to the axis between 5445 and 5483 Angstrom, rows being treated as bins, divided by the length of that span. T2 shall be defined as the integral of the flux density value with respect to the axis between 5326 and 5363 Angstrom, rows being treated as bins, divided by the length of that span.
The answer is 21.8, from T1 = 7.22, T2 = 7.29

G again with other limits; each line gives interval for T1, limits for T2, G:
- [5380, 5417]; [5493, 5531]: 21.6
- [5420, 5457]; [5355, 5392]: 22.0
